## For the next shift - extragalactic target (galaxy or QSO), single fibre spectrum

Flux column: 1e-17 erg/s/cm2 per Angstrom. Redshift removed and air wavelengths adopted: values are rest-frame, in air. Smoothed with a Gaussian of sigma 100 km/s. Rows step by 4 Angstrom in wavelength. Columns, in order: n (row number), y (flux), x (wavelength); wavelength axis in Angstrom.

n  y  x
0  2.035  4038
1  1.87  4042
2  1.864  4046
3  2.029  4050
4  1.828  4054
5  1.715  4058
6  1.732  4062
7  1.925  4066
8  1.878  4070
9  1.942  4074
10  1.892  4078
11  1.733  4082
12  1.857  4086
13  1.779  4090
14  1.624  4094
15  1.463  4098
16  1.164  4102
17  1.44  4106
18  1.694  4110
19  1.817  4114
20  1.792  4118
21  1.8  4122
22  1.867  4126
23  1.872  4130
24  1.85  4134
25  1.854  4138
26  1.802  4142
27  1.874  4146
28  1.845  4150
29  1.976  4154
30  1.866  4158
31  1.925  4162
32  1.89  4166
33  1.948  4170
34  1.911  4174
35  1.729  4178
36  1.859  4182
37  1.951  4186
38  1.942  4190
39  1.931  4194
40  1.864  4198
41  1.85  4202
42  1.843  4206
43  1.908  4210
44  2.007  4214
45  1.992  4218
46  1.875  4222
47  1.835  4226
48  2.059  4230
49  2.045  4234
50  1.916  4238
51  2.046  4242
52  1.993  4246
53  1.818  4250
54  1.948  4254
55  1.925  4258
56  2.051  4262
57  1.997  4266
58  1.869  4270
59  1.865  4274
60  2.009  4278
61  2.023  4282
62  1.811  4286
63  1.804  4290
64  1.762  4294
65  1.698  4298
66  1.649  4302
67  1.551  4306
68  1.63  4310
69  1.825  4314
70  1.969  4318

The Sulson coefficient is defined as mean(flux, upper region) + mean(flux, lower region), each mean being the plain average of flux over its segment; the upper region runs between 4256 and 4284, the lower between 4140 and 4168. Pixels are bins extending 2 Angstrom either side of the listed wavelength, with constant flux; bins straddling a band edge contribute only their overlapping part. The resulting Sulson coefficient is 3.85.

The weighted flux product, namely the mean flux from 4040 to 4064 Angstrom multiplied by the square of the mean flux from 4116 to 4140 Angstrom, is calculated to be 6.2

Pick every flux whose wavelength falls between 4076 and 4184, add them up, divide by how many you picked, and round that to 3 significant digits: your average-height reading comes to 1.78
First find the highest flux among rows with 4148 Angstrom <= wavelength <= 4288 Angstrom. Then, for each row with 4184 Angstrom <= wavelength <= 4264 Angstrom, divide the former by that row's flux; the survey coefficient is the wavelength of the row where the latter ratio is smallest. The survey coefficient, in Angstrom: 4230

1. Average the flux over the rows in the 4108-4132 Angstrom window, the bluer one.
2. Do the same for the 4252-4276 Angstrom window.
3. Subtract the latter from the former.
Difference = -0.14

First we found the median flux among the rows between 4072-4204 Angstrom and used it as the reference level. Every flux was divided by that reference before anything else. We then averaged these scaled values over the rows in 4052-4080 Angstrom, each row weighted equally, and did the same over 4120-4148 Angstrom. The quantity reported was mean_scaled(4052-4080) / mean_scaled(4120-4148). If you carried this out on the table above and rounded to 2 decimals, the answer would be 1.00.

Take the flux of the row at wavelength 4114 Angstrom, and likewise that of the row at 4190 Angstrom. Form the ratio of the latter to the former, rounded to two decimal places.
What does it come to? 1.07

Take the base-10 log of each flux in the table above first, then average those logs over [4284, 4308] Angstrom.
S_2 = 0.23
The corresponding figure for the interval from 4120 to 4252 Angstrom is 0.28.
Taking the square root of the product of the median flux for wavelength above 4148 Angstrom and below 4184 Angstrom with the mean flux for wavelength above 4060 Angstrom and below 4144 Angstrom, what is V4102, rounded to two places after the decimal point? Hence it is 1.82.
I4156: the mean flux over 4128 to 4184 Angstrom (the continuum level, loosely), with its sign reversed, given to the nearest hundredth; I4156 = -1.87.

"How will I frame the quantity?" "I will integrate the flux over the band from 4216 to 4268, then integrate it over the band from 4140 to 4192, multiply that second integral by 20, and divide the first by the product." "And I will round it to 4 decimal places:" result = 0.0520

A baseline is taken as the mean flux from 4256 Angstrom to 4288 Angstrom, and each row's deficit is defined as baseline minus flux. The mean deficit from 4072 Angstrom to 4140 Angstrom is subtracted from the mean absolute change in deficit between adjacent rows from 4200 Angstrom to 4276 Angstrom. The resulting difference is -0.13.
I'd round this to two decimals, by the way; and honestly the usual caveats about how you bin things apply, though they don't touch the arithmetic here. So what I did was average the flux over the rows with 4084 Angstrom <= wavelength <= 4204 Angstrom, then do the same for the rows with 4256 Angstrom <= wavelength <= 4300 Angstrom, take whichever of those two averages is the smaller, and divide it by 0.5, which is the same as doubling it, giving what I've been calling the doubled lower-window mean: 3.60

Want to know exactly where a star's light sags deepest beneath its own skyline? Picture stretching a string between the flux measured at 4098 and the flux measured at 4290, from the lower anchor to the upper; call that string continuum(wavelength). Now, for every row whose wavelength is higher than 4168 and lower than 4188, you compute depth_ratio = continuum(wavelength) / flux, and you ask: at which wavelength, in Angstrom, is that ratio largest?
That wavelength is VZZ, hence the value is 4178 Angstrom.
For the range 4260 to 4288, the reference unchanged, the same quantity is 4286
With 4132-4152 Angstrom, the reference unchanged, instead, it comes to 4142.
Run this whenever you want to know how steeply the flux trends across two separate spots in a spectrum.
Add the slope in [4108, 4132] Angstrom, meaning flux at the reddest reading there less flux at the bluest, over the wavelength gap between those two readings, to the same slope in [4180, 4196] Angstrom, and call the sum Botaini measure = 0.015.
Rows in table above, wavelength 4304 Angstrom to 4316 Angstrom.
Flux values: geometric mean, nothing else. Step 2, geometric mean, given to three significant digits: 1.66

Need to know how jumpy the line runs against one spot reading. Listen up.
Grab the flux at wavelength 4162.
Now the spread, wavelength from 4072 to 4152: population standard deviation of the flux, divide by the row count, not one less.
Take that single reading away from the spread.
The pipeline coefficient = -1.7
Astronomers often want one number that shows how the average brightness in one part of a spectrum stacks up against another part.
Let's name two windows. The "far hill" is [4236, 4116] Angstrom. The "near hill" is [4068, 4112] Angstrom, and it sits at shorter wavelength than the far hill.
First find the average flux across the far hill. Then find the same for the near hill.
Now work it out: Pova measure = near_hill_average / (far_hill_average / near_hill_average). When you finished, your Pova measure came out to 1.49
